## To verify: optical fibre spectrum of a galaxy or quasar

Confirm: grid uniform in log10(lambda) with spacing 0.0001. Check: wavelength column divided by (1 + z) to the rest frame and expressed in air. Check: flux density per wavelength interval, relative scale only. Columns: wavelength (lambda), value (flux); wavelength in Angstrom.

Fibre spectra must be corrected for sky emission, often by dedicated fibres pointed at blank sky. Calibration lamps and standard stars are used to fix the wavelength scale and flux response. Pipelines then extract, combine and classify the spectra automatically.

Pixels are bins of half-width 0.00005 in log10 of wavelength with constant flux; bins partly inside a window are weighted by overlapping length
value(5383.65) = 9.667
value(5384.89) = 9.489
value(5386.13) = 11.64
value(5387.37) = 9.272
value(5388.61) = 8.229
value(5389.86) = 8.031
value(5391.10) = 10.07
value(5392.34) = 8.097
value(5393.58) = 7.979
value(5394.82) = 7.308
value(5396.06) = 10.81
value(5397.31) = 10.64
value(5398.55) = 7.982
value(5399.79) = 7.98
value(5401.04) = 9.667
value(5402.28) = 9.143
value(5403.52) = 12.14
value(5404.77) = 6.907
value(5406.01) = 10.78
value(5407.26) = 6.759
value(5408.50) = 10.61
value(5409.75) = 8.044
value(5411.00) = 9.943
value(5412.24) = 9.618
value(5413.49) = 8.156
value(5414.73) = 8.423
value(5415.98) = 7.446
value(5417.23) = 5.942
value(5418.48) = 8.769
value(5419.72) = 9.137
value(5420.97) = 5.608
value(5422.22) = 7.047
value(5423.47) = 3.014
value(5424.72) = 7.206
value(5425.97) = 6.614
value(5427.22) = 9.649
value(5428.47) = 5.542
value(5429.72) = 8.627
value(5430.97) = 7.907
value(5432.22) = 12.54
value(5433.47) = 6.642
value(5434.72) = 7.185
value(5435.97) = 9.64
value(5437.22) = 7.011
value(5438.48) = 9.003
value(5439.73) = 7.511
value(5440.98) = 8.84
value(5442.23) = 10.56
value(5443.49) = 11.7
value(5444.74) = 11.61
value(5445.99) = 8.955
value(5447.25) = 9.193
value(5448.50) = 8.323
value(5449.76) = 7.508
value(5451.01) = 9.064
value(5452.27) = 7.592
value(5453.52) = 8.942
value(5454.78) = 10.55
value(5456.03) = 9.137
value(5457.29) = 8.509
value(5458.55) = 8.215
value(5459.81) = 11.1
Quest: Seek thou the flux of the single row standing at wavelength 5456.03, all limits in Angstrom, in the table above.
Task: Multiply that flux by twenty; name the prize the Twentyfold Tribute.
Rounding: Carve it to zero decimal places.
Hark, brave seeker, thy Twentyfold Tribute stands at 183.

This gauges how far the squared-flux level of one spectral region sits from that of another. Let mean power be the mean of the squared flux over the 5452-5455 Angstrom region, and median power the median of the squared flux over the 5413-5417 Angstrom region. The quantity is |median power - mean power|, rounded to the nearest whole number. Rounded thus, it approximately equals 16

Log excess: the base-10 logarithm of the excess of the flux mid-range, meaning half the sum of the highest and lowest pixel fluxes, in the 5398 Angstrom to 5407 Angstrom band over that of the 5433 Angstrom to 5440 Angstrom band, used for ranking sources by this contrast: 0.14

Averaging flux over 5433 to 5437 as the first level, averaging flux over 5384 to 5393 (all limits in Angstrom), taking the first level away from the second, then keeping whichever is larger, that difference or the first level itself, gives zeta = 7.8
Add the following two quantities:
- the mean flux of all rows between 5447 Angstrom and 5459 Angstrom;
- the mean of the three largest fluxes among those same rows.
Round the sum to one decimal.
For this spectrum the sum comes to 18.3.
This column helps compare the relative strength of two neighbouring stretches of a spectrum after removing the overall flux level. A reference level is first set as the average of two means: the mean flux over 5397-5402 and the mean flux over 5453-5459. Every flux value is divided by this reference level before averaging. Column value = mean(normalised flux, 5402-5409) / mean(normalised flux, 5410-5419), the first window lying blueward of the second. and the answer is 1.13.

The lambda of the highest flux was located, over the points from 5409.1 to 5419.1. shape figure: 5411.00 Angstrom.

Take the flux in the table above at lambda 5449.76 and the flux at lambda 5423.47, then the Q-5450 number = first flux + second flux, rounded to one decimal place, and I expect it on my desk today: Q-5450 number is 10.5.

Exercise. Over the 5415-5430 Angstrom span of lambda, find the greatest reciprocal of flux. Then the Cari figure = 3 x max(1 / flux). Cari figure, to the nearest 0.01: 1.00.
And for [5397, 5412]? 0.44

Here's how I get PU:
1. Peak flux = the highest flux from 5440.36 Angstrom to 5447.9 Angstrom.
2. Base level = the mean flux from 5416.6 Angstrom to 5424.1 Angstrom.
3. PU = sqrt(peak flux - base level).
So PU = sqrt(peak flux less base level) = 2.3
